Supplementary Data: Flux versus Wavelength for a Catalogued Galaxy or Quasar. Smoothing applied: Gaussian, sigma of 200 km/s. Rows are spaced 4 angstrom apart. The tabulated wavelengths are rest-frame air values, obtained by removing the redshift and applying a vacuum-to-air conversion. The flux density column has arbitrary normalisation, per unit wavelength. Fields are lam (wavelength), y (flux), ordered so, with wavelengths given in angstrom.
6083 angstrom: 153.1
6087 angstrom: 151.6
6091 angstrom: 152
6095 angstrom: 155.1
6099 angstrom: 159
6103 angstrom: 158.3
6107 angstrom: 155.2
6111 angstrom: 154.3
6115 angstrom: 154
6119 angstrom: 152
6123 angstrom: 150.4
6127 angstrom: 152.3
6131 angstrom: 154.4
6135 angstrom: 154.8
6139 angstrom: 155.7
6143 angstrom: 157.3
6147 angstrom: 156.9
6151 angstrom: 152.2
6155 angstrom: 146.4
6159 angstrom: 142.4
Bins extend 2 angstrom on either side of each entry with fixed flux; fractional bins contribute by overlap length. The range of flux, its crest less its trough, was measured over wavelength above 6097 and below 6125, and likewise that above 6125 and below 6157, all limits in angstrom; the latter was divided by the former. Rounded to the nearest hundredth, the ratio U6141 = 1.27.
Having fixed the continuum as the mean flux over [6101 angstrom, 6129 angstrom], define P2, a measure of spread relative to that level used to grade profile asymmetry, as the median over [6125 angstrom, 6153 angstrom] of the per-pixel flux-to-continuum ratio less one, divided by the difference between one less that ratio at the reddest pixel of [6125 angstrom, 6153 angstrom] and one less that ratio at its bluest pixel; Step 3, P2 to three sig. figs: 10.1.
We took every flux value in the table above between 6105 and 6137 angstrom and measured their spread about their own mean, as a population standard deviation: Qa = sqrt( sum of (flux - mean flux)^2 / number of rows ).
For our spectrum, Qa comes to 1.6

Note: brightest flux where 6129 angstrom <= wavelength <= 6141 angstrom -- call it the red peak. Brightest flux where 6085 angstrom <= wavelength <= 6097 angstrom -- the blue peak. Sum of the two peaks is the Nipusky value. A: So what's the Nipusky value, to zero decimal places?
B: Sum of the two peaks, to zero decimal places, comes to 311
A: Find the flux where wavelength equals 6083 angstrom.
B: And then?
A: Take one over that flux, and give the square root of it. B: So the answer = 0.0808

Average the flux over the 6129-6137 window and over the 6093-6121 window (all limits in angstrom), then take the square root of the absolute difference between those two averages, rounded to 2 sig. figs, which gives 0.90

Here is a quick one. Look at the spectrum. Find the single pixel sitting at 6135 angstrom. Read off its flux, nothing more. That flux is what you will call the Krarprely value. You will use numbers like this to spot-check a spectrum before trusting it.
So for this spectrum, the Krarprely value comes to 154.8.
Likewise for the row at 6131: 154.4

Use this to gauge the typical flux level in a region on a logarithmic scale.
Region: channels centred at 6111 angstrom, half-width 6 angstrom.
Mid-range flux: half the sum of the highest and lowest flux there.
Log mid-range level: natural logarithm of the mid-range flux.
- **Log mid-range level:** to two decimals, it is 5.04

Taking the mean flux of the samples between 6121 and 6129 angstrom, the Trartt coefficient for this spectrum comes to 151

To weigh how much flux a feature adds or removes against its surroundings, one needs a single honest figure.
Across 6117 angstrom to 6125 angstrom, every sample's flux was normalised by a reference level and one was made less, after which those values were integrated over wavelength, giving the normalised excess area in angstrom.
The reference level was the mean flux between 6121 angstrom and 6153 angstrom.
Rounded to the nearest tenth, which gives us -0.2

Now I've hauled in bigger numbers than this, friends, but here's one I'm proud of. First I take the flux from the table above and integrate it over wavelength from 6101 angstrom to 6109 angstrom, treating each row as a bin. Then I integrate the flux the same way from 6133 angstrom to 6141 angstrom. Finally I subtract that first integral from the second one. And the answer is -12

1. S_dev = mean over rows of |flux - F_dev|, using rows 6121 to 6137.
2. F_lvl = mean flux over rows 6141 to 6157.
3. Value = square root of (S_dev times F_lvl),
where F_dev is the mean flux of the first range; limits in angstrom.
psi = 15.8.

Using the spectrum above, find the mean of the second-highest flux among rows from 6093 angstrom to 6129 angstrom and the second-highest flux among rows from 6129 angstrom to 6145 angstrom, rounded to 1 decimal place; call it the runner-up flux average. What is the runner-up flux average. 157.0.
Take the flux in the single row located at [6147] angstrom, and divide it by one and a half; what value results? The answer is 104.6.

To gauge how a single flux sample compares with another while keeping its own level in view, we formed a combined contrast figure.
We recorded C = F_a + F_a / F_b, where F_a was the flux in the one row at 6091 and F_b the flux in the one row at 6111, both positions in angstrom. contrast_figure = 153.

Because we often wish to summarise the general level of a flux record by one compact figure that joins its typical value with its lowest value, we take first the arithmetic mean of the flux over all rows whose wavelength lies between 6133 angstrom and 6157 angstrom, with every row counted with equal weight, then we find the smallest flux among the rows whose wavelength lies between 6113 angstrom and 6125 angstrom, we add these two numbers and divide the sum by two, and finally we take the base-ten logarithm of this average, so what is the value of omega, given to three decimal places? 2.182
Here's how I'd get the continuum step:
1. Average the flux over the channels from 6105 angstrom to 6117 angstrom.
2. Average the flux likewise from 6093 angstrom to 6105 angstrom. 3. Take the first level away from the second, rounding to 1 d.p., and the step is 3.0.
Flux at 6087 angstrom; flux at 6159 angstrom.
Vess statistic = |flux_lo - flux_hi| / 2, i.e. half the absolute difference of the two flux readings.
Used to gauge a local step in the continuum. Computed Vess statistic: 4.6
